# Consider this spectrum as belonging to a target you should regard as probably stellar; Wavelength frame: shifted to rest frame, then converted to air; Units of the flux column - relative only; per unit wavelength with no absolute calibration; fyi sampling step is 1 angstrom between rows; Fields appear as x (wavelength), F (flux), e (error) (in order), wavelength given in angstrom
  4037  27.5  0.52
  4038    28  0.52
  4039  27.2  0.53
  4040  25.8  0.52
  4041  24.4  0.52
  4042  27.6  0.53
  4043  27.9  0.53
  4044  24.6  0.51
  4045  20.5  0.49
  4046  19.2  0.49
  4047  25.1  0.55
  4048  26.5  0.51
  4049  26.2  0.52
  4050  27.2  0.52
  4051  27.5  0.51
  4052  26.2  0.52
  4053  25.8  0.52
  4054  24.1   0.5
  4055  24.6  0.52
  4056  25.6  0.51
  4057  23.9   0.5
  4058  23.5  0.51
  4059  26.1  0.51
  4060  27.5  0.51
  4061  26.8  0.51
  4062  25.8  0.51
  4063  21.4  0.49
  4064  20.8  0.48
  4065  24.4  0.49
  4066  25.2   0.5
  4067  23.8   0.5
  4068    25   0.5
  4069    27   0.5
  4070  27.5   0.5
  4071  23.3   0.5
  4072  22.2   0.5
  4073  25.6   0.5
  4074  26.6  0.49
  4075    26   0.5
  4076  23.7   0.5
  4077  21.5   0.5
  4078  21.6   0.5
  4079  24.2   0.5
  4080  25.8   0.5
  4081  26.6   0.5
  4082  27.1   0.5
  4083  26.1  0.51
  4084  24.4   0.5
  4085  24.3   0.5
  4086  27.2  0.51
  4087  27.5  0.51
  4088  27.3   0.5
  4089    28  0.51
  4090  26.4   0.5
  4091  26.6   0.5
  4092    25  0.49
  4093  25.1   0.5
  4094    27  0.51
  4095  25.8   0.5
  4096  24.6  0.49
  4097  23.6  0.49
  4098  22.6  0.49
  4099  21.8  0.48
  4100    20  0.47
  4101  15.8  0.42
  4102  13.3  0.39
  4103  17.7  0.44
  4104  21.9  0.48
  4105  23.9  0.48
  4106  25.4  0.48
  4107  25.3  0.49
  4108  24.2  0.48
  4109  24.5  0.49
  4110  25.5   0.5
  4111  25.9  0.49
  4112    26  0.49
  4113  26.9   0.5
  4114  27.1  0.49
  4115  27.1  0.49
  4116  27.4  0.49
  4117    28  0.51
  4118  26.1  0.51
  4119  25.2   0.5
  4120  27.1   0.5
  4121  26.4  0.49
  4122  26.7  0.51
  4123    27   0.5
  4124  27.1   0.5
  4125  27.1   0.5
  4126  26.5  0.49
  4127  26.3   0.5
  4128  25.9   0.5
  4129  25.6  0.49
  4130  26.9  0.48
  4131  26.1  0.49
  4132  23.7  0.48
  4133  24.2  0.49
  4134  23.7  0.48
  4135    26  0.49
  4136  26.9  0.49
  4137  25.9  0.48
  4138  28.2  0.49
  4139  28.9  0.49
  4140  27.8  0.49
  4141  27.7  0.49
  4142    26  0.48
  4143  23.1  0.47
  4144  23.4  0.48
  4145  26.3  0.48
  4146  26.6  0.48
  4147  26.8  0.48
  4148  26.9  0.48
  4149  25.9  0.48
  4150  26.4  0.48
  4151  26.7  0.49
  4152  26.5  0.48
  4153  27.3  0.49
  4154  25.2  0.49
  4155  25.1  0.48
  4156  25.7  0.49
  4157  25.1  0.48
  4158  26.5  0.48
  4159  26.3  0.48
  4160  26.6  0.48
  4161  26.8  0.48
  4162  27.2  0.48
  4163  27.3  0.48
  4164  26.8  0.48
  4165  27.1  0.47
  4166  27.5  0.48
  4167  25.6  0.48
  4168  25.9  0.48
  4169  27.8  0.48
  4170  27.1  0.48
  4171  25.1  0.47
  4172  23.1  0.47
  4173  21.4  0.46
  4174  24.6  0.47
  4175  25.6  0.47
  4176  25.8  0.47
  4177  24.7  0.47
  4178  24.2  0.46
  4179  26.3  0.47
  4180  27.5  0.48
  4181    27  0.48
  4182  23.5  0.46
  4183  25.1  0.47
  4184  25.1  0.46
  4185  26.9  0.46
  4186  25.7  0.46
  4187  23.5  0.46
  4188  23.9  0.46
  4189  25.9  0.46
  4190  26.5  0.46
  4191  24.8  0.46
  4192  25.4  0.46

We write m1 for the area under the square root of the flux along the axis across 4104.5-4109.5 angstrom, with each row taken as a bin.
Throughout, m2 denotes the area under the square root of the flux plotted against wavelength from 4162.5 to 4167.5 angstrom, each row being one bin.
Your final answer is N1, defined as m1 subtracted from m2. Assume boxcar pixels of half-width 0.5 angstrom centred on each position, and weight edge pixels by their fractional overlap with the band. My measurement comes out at 1.1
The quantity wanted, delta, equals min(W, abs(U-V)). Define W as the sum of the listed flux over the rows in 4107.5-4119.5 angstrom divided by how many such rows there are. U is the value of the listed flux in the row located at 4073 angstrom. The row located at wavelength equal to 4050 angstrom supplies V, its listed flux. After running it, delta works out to 1.6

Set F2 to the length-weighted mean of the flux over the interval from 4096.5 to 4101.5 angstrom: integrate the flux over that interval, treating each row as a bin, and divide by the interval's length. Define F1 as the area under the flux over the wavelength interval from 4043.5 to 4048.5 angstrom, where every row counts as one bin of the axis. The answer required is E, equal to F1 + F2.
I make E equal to 137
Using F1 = 116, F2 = 20.8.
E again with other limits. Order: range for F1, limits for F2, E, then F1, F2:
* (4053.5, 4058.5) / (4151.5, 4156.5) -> 148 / 122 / 26.0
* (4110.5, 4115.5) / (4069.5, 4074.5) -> 158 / 133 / 25.0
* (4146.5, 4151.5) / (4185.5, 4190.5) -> 158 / 133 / 25.1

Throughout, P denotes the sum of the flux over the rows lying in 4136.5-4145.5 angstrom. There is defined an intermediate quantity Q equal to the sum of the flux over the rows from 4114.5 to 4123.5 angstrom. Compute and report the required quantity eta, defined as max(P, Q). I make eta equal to 241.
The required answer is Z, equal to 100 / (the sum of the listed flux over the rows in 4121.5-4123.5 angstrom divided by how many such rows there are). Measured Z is 3.72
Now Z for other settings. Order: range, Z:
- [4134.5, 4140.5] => 3.67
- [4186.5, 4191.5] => 4.01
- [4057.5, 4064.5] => 4.07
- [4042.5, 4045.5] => 4.11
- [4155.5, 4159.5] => 3.86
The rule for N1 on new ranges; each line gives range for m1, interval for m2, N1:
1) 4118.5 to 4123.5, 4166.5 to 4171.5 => -0.1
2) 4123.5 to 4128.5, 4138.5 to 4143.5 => 0.0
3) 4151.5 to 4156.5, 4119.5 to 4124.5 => 0.4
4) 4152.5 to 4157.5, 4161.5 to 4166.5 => 0.7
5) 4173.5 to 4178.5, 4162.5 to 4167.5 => 0.9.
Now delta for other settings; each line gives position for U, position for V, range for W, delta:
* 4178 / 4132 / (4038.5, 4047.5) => 0.5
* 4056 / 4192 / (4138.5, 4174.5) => 0.2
